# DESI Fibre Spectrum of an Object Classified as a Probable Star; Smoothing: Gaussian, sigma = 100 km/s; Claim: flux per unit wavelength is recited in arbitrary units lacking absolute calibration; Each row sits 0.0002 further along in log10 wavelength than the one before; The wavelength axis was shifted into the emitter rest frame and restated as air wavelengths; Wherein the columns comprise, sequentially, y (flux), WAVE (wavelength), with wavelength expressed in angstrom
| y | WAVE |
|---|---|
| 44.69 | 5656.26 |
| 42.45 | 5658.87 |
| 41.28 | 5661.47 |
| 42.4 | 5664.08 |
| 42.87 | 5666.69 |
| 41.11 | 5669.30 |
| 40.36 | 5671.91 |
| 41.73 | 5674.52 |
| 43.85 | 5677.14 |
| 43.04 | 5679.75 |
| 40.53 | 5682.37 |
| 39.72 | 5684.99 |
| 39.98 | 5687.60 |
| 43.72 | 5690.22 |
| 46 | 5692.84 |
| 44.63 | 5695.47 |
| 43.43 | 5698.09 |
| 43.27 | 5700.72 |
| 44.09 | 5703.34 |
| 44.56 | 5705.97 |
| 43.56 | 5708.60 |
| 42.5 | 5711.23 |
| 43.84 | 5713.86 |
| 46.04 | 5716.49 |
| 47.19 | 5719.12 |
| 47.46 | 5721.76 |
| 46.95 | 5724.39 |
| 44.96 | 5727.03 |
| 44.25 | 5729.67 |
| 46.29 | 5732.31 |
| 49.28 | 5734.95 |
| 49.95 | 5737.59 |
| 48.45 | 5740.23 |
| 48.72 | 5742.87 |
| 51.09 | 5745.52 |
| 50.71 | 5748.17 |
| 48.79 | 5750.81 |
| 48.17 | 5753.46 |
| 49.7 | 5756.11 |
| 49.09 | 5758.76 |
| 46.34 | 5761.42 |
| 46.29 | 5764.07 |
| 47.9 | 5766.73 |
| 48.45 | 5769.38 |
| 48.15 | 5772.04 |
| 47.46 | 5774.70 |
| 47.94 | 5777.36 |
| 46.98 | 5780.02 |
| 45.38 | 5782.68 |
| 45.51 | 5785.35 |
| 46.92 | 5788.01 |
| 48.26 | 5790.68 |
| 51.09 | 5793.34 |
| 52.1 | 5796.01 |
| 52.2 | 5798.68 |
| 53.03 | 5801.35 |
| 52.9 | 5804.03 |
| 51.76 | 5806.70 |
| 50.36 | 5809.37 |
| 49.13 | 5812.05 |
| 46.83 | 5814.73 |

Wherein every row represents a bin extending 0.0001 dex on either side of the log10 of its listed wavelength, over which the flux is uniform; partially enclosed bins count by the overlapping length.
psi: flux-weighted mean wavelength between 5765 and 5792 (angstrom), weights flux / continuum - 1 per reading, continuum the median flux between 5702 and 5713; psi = 5777.6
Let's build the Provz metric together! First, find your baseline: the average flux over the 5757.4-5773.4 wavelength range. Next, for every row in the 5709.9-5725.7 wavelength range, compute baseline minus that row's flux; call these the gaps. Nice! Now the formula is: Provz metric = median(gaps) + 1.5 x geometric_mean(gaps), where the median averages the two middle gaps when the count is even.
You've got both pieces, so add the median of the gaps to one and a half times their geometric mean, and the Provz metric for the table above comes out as 3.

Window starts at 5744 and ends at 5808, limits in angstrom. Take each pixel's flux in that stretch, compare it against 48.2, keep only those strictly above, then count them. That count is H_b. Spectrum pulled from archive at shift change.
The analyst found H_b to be 13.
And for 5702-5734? 0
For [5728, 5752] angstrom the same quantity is 7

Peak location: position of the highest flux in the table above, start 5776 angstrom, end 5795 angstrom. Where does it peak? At 5793.34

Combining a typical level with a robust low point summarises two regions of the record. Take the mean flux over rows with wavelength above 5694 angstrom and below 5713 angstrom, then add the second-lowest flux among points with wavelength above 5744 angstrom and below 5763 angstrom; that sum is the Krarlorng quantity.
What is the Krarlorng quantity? 92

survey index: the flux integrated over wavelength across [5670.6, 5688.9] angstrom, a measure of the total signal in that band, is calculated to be 756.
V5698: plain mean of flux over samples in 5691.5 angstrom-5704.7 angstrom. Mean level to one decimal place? 44.3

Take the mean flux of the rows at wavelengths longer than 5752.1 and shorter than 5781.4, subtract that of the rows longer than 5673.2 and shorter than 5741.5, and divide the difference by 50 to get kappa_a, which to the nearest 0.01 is 0.07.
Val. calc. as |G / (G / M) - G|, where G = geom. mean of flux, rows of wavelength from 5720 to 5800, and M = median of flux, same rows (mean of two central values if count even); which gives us 0.0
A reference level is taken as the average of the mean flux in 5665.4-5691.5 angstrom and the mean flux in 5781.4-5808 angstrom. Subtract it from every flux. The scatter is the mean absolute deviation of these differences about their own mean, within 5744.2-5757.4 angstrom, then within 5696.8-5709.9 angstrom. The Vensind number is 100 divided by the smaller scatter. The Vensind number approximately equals 230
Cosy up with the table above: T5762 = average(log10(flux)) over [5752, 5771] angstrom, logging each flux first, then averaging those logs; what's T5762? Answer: 1.681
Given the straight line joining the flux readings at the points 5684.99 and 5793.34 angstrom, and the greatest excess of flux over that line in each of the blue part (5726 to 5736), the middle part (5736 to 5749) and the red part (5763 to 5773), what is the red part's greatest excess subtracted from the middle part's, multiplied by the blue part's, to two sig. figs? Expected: 22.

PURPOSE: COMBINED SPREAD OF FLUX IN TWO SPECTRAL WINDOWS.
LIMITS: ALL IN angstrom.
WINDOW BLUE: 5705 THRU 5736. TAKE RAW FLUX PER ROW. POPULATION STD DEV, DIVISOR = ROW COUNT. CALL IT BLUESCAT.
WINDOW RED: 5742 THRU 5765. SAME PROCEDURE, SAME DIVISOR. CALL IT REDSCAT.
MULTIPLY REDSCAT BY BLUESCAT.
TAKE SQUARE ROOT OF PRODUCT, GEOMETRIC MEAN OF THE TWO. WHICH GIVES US 1.7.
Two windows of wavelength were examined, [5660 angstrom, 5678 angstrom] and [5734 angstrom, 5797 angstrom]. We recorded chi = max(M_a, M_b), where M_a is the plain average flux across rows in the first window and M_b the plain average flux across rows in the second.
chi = 48.4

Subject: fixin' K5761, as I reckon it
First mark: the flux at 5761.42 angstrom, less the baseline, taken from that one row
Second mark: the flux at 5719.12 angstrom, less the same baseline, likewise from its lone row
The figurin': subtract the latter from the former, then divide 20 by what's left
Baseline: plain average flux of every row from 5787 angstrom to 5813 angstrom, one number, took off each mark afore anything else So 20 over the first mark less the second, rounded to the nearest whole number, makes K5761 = -24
